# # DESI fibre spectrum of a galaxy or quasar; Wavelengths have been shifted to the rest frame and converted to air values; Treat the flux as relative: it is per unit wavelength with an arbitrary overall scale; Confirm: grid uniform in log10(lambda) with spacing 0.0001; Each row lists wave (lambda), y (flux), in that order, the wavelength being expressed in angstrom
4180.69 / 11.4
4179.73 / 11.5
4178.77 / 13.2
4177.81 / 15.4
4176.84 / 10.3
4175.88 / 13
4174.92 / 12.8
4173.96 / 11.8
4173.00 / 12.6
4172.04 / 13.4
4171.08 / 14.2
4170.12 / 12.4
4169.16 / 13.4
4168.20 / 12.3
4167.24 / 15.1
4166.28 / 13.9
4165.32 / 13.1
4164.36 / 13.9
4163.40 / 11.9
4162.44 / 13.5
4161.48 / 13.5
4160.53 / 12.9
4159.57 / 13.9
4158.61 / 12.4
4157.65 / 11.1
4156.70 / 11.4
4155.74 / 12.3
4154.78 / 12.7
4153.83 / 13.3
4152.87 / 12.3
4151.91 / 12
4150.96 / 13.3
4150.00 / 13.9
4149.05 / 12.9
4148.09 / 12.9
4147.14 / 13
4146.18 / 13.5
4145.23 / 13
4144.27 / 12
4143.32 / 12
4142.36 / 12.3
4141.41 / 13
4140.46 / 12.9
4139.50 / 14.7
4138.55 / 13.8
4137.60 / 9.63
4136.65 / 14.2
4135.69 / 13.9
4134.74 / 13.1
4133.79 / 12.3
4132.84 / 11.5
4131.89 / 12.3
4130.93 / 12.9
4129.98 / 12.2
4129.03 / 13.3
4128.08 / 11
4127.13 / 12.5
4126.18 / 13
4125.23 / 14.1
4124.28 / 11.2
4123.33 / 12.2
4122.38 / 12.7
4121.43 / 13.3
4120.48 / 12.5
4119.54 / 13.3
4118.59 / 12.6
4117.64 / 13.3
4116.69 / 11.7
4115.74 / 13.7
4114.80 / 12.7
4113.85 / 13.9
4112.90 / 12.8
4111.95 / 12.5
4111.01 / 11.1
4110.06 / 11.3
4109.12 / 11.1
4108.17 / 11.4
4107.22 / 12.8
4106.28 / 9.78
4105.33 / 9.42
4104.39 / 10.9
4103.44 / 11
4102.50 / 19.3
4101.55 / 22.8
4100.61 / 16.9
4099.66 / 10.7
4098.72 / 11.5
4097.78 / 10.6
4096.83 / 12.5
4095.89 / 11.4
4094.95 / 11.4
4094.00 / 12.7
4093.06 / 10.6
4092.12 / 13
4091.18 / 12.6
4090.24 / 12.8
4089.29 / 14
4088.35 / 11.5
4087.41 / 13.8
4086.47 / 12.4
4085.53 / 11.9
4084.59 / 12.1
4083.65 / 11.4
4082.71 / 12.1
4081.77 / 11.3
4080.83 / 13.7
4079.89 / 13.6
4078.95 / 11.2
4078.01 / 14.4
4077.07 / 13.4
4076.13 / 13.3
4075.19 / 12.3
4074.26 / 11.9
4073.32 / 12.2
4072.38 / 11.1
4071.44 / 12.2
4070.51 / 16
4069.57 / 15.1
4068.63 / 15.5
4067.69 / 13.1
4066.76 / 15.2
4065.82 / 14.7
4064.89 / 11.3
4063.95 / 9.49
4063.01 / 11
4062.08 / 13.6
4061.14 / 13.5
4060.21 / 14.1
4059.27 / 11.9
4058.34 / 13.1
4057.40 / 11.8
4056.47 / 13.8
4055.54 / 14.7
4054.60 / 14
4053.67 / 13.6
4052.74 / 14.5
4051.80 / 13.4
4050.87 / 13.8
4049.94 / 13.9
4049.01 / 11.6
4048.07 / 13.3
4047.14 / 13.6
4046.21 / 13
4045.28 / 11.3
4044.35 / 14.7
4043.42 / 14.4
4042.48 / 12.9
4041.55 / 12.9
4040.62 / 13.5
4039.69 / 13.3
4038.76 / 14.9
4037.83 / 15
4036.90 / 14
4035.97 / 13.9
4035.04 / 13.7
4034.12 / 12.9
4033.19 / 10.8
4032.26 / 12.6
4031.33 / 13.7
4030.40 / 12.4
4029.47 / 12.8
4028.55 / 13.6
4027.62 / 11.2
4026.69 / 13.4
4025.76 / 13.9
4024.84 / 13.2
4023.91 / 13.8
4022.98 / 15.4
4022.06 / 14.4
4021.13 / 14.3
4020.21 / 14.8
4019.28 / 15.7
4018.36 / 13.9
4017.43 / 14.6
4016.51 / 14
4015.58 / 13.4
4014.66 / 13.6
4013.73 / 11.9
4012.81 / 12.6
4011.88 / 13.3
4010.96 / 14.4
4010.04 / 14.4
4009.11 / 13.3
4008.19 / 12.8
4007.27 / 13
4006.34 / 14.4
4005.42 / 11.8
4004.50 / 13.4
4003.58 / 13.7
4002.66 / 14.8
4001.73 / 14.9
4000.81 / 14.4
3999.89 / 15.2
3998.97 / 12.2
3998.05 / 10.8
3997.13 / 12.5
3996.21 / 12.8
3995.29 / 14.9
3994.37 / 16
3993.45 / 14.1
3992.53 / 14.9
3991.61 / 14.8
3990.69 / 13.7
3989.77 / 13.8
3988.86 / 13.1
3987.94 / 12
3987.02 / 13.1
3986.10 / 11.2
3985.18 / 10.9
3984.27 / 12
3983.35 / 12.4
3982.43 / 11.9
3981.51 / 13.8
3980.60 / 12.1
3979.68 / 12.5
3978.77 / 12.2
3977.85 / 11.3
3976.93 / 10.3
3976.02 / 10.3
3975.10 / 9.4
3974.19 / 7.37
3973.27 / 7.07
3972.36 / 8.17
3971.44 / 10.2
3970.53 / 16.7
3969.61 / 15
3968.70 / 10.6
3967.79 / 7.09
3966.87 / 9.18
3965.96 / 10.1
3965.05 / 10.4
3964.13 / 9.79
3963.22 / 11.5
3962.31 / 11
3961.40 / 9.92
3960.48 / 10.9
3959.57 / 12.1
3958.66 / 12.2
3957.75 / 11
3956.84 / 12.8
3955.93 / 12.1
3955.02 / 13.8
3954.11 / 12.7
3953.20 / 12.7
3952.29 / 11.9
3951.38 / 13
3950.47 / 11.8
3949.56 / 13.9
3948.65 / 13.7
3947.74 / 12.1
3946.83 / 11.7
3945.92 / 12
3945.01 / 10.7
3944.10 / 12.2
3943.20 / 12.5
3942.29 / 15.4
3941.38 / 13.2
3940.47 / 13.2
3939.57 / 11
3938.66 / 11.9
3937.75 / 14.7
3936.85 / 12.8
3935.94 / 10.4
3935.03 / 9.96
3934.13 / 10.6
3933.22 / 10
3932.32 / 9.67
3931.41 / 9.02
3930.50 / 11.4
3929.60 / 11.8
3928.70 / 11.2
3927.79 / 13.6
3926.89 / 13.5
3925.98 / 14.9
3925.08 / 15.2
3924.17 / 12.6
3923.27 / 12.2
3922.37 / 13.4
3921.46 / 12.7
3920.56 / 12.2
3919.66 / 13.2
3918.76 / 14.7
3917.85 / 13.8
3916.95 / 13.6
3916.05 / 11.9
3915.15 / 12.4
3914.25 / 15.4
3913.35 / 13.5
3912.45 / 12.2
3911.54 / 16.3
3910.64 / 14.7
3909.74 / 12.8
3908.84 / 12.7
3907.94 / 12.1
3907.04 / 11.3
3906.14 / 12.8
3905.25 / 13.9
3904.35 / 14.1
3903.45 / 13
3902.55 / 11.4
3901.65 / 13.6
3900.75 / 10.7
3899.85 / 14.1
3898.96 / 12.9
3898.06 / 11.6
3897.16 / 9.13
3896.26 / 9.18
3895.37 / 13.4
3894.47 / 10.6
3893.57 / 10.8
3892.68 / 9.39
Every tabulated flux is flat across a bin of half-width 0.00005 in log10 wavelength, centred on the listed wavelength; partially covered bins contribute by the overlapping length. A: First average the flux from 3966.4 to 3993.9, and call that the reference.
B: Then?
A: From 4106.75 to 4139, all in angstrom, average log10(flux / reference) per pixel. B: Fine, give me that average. 0.028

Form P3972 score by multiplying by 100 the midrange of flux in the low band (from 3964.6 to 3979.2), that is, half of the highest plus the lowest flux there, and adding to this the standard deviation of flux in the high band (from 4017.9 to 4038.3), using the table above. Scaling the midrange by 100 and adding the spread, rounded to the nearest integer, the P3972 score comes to 1190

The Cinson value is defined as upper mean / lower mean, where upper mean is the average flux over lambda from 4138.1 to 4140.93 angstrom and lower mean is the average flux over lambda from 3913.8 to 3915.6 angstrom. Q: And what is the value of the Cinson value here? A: 0.99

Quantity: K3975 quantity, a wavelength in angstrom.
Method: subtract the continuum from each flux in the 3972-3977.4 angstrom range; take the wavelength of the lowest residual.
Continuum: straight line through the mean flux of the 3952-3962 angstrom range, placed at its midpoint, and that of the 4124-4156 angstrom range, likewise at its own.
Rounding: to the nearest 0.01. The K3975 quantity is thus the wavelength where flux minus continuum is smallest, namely 3973.27 angstrom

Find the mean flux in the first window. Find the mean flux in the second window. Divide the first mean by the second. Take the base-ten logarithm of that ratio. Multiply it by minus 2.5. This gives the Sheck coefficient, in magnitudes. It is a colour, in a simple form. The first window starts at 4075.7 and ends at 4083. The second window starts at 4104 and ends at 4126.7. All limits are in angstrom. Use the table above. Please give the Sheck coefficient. -0.06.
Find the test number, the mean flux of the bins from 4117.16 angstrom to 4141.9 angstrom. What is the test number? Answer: 12.7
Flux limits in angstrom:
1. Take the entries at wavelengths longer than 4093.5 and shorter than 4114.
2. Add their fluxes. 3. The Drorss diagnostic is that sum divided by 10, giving 27.8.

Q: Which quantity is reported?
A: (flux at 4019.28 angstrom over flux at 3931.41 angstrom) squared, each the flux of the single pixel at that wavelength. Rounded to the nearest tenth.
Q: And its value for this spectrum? 3.0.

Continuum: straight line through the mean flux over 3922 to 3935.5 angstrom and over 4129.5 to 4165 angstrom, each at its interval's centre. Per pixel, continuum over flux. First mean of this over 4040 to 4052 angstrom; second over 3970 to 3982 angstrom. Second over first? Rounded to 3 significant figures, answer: 1.25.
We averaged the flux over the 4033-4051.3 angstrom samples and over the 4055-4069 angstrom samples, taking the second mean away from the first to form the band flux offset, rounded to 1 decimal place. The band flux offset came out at 0.3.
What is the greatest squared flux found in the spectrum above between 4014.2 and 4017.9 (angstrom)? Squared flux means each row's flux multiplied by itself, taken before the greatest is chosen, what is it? 213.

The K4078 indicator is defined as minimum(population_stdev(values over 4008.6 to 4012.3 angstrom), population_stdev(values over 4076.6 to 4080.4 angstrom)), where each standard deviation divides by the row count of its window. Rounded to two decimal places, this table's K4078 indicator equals 0.55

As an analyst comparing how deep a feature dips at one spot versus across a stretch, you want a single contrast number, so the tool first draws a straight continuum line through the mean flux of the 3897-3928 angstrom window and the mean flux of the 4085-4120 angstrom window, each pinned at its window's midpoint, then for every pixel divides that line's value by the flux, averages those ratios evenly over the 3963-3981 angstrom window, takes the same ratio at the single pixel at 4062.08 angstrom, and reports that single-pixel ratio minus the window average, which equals -0.35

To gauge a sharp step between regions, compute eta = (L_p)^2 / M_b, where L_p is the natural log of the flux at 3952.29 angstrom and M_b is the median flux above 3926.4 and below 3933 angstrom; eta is 0.538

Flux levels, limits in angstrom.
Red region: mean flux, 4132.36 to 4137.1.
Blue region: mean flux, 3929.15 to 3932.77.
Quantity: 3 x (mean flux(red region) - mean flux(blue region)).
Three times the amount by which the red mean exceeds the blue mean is 8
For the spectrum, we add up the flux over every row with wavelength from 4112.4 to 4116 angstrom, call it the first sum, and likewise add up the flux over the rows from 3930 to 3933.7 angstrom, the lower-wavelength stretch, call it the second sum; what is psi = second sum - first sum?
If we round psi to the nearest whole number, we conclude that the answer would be -13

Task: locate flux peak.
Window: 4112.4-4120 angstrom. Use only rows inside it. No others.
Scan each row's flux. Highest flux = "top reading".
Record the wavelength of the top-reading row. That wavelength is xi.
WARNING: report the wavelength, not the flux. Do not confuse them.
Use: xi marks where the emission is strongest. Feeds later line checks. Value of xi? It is 4113.85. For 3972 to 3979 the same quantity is 3978.77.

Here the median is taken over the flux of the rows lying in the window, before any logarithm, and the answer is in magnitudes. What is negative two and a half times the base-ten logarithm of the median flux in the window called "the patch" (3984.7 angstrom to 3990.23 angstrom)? -2.75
